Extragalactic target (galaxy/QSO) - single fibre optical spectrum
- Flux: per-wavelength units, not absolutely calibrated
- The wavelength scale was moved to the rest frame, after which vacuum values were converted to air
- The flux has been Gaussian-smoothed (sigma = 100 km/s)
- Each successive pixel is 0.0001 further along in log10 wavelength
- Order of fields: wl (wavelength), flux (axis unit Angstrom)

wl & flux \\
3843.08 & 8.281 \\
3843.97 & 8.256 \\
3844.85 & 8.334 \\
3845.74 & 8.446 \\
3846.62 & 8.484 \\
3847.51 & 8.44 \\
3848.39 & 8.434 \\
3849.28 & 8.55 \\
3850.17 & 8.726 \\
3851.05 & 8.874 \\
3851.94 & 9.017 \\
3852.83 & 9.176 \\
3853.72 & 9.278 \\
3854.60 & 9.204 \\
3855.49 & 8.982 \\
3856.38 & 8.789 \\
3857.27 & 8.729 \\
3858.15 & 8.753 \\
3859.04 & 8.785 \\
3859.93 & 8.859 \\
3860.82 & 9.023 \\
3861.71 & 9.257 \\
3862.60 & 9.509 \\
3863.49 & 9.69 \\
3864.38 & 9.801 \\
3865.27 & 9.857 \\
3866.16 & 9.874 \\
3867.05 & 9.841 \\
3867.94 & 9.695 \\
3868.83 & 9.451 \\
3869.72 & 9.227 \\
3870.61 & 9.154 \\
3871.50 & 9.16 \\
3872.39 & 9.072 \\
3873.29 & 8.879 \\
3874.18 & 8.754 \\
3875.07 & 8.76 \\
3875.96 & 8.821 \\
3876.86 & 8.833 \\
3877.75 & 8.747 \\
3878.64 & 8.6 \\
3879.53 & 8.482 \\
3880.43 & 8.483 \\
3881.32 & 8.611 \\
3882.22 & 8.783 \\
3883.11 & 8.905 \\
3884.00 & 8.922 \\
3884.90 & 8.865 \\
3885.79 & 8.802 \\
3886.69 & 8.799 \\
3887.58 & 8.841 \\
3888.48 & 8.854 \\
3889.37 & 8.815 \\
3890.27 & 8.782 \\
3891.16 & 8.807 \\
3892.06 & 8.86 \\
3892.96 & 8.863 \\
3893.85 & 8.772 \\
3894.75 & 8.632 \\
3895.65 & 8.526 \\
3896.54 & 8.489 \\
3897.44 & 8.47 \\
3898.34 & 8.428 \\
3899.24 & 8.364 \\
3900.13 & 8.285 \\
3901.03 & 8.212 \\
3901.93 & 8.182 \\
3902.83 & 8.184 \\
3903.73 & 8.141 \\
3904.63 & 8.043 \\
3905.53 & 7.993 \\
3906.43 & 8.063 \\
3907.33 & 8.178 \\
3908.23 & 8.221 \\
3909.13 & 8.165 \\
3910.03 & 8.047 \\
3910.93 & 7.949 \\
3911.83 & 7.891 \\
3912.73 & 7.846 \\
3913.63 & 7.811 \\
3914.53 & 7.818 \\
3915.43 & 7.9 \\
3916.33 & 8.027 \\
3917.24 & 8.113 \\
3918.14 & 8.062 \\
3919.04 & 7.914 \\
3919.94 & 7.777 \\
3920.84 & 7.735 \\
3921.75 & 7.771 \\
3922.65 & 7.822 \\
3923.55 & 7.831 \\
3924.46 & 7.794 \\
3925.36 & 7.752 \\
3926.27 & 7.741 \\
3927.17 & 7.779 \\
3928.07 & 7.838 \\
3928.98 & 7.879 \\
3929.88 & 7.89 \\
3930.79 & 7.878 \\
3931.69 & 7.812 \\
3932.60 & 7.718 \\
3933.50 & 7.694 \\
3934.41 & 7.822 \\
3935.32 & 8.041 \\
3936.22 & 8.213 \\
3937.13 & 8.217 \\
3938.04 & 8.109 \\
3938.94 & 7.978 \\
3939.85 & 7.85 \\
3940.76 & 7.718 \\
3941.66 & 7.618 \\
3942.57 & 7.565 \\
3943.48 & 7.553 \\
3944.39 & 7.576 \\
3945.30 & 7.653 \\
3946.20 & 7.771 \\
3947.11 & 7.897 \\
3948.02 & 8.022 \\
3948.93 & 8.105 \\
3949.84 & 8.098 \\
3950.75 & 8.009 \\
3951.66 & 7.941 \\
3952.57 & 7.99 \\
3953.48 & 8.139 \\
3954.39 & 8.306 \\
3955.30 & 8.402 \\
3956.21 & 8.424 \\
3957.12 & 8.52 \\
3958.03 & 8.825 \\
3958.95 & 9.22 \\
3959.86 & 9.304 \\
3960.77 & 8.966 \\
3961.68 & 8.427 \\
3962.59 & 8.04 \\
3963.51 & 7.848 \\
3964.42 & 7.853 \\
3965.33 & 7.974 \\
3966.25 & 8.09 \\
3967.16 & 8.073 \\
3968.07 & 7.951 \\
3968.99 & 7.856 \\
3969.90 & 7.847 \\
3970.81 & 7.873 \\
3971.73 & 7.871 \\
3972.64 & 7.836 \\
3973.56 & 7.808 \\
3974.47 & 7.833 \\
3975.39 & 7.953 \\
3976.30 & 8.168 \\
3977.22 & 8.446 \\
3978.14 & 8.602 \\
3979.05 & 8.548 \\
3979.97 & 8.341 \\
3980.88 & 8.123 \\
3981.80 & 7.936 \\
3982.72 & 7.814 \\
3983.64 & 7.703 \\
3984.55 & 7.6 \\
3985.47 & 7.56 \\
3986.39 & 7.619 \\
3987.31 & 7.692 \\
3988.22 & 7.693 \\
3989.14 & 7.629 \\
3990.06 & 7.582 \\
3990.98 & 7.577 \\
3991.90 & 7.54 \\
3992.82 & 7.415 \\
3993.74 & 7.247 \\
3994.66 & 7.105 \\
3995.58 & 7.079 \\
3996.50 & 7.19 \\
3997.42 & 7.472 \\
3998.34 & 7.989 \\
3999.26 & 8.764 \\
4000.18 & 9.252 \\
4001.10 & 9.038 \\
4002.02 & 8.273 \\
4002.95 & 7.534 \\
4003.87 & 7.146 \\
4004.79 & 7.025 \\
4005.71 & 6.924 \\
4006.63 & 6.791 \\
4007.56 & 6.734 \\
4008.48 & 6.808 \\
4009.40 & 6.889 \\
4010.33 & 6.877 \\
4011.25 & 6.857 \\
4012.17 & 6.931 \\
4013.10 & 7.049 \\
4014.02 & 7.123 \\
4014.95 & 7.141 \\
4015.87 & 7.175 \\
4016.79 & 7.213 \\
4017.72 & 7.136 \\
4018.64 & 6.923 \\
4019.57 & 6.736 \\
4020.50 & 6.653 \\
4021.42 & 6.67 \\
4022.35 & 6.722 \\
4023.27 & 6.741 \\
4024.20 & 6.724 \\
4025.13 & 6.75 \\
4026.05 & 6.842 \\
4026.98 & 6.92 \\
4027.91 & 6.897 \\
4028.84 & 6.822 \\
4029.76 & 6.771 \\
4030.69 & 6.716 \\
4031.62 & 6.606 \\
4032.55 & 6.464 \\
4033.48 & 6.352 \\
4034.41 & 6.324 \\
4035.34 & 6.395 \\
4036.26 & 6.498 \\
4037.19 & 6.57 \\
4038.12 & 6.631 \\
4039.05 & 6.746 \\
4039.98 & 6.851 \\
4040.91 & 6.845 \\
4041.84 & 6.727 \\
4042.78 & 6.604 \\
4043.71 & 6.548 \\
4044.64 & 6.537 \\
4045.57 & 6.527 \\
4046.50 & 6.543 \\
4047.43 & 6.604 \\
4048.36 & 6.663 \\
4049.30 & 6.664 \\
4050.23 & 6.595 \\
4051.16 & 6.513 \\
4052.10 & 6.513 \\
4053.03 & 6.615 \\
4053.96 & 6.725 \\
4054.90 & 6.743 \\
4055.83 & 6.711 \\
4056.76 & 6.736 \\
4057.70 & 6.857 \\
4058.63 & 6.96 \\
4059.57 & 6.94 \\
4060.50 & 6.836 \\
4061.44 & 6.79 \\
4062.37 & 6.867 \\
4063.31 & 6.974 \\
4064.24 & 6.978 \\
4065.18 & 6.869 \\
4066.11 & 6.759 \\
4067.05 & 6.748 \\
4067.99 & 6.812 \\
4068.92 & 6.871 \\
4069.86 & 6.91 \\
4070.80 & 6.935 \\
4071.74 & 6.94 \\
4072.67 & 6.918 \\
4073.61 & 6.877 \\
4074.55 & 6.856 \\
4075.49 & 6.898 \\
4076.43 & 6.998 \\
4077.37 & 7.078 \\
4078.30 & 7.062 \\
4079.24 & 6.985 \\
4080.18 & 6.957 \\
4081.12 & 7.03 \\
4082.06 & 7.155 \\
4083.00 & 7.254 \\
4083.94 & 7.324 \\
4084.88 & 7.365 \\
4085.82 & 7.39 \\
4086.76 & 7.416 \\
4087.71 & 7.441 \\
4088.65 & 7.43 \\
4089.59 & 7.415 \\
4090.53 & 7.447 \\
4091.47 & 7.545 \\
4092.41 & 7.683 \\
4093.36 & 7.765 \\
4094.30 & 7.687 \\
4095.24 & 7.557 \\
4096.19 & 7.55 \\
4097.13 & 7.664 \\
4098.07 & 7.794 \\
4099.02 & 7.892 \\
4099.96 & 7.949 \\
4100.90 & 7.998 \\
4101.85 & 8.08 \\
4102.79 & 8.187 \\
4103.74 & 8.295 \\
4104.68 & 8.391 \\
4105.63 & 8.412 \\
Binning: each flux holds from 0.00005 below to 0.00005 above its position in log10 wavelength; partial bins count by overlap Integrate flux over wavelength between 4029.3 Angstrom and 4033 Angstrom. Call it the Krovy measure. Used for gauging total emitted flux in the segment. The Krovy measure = 25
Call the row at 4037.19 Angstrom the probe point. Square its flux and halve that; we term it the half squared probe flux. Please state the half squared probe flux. 22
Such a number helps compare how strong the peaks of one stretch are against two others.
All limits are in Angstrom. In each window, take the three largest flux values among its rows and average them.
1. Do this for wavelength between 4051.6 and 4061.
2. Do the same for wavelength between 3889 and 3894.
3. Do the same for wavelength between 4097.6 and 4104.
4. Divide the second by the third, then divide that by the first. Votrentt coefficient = 0.156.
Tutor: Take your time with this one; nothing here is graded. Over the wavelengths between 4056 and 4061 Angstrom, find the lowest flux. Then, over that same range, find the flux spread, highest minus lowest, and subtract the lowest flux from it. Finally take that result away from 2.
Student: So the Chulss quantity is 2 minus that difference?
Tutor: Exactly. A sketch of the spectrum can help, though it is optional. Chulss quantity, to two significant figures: 8.5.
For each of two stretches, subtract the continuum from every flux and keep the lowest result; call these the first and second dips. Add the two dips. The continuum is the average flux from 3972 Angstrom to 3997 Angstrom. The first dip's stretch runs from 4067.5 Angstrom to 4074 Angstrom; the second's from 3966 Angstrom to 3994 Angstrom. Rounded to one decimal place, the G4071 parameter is -1.5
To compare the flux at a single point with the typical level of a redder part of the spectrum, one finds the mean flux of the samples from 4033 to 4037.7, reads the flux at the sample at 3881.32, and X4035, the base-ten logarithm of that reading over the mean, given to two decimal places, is 0.13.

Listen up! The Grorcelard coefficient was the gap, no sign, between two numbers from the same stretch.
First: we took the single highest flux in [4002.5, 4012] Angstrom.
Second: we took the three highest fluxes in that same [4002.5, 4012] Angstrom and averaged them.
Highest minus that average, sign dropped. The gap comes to 0.299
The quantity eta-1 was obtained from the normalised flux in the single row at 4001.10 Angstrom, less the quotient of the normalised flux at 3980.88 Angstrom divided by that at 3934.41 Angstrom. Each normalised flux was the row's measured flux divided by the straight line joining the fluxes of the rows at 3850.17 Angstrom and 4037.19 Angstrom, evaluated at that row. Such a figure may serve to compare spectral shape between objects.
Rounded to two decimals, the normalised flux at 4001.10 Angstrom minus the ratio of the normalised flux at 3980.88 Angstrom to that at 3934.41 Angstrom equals 0.18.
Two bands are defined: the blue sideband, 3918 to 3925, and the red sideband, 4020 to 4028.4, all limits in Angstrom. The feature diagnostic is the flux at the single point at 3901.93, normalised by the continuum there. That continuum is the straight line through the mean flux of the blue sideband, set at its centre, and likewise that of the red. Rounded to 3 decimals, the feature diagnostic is 1.018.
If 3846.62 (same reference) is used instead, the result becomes 0.985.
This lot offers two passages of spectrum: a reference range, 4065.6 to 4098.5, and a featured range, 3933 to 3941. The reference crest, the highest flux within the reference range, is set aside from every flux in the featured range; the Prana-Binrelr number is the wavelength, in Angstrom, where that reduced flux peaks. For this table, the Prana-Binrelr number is 3937.13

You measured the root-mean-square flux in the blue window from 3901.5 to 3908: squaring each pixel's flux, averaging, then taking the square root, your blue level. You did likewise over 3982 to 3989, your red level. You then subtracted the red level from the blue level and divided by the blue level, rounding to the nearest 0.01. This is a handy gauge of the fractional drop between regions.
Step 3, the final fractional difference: 0.05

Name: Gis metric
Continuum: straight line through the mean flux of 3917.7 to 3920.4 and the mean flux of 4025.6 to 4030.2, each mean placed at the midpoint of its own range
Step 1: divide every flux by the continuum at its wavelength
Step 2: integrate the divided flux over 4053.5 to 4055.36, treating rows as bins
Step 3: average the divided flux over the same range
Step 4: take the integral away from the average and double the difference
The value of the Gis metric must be -1.8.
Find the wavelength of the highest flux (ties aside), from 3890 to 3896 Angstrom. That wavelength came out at 3892.96 Angstrom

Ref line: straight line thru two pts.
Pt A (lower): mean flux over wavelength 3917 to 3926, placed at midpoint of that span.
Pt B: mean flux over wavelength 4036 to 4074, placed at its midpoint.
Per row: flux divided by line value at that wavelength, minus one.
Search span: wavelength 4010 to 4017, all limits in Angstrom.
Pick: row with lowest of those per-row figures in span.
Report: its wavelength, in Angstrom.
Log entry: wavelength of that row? 4011.25 Angstrom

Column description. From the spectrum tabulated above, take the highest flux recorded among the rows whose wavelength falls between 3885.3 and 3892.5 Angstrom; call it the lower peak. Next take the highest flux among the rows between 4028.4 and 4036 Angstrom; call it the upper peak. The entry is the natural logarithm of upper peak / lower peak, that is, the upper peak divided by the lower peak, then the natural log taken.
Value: -0.26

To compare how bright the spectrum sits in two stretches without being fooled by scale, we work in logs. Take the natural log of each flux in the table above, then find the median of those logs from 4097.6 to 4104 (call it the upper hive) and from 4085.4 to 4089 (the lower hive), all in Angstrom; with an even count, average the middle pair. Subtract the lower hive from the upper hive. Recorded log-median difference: 0.07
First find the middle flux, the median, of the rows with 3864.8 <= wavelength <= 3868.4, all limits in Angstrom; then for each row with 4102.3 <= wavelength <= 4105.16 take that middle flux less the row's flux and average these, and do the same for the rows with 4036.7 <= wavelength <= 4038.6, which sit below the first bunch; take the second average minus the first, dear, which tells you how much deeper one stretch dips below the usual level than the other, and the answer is 1.69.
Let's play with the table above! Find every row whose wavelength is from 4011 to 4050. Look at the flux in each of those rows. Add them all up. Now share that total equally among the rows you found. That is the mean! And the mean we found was 6.7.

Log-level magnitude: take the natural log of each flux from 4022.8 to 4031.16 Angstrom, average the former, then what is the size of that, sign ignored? 1.92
